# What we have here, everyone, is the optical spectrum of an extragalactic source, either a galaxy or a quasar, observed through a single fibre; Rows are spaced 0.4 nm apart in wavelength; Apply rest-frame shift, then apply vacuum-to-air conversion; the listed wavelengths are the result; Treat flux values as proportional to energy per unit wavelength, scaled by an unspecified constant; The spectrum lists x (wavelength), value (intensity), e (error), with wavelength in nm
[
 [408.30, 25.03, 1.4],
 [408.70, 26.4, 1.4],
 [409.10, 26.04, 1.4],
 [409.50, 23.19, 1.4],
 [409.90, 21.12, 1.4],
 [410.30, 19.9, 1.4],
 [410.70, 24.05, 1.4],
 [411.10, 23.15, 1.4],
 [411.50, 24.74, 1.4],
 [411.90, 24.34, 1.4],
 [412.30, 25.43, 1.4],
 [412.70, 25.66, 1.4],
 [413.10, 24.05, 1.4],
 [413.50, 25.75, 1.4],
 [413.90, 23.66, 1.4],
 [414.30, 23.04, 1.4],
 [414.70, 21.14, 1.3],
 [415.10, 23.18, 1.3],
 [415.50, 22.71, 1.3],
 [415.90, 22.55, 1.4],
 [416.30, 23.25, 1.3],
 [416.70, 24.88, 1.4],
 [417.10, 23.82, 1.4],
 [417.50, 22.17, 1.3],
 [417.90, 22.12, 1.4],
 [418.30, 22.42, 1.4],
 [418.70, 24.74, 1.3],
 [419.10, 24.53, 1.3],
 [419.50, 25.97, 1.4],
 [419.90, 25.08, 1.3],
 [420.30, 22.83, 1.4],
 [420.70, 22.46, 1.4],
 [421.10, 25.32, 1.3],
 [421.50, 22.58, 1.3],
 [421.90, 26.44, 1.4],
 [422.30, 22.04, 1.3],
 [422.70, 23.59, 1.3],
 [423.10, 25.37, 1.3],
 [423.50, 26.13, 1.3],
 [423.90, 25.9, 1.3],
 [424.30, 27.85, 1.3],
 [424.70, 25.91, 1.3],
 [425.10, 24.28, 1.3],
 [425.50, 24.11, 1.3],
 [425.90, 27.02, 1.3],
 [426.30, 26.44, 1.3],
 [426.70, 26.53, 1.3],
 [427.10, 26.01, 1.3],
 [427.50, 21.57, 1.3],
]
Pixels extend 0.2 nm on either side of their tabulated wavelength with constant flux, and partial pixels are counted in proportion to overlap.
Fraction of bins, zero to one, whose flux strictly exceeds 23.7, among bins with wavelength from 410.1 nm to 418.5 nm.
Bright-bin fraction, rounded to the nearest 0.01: 0.43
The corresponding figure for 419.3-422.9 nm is 0.44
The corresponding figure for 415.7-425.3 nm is 0.58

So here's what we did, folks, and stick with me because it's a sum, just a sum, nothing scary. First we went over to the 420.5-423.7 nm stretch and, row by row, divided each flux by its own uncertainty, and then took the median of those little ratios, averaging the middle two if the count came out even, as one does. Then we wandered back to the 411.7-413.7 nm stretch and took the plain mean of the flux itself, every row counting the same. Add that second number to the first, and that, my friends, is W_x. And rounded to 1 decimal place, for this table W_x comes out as 43.6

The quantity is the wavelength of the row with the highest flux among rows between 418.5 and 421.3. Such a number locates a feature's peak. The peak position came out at 419.50 nm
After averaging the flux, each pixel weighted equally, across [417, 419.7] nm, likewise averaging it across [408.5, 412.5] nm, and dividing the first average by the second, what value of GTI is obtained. 0.99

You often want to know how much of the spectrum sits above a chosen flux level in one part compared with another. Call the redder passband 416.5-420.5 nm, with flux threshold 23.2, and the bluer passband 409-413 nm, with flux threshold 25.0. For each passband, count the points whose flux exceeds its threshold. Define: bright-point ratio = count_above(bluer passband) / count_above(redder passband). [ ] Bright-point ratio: 0.50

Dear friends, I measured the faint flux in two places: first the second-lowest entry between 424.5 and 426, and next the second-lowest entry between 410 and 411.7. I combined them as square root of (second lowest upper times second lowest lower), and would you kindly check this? 23.7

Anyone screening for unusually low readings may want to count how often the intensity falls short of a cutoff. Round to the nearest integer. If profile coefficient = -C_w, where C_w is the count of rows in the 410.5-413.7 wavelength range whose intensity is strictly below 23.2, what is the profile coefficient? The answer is -1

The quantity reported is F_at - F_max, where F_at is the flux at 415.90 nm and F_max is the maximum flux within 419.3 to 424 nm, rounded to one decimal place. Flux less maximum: -3.9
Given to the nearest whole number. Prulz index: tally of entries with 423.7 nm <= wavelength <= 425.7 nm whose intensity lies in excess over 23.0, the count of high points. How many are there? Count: 5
